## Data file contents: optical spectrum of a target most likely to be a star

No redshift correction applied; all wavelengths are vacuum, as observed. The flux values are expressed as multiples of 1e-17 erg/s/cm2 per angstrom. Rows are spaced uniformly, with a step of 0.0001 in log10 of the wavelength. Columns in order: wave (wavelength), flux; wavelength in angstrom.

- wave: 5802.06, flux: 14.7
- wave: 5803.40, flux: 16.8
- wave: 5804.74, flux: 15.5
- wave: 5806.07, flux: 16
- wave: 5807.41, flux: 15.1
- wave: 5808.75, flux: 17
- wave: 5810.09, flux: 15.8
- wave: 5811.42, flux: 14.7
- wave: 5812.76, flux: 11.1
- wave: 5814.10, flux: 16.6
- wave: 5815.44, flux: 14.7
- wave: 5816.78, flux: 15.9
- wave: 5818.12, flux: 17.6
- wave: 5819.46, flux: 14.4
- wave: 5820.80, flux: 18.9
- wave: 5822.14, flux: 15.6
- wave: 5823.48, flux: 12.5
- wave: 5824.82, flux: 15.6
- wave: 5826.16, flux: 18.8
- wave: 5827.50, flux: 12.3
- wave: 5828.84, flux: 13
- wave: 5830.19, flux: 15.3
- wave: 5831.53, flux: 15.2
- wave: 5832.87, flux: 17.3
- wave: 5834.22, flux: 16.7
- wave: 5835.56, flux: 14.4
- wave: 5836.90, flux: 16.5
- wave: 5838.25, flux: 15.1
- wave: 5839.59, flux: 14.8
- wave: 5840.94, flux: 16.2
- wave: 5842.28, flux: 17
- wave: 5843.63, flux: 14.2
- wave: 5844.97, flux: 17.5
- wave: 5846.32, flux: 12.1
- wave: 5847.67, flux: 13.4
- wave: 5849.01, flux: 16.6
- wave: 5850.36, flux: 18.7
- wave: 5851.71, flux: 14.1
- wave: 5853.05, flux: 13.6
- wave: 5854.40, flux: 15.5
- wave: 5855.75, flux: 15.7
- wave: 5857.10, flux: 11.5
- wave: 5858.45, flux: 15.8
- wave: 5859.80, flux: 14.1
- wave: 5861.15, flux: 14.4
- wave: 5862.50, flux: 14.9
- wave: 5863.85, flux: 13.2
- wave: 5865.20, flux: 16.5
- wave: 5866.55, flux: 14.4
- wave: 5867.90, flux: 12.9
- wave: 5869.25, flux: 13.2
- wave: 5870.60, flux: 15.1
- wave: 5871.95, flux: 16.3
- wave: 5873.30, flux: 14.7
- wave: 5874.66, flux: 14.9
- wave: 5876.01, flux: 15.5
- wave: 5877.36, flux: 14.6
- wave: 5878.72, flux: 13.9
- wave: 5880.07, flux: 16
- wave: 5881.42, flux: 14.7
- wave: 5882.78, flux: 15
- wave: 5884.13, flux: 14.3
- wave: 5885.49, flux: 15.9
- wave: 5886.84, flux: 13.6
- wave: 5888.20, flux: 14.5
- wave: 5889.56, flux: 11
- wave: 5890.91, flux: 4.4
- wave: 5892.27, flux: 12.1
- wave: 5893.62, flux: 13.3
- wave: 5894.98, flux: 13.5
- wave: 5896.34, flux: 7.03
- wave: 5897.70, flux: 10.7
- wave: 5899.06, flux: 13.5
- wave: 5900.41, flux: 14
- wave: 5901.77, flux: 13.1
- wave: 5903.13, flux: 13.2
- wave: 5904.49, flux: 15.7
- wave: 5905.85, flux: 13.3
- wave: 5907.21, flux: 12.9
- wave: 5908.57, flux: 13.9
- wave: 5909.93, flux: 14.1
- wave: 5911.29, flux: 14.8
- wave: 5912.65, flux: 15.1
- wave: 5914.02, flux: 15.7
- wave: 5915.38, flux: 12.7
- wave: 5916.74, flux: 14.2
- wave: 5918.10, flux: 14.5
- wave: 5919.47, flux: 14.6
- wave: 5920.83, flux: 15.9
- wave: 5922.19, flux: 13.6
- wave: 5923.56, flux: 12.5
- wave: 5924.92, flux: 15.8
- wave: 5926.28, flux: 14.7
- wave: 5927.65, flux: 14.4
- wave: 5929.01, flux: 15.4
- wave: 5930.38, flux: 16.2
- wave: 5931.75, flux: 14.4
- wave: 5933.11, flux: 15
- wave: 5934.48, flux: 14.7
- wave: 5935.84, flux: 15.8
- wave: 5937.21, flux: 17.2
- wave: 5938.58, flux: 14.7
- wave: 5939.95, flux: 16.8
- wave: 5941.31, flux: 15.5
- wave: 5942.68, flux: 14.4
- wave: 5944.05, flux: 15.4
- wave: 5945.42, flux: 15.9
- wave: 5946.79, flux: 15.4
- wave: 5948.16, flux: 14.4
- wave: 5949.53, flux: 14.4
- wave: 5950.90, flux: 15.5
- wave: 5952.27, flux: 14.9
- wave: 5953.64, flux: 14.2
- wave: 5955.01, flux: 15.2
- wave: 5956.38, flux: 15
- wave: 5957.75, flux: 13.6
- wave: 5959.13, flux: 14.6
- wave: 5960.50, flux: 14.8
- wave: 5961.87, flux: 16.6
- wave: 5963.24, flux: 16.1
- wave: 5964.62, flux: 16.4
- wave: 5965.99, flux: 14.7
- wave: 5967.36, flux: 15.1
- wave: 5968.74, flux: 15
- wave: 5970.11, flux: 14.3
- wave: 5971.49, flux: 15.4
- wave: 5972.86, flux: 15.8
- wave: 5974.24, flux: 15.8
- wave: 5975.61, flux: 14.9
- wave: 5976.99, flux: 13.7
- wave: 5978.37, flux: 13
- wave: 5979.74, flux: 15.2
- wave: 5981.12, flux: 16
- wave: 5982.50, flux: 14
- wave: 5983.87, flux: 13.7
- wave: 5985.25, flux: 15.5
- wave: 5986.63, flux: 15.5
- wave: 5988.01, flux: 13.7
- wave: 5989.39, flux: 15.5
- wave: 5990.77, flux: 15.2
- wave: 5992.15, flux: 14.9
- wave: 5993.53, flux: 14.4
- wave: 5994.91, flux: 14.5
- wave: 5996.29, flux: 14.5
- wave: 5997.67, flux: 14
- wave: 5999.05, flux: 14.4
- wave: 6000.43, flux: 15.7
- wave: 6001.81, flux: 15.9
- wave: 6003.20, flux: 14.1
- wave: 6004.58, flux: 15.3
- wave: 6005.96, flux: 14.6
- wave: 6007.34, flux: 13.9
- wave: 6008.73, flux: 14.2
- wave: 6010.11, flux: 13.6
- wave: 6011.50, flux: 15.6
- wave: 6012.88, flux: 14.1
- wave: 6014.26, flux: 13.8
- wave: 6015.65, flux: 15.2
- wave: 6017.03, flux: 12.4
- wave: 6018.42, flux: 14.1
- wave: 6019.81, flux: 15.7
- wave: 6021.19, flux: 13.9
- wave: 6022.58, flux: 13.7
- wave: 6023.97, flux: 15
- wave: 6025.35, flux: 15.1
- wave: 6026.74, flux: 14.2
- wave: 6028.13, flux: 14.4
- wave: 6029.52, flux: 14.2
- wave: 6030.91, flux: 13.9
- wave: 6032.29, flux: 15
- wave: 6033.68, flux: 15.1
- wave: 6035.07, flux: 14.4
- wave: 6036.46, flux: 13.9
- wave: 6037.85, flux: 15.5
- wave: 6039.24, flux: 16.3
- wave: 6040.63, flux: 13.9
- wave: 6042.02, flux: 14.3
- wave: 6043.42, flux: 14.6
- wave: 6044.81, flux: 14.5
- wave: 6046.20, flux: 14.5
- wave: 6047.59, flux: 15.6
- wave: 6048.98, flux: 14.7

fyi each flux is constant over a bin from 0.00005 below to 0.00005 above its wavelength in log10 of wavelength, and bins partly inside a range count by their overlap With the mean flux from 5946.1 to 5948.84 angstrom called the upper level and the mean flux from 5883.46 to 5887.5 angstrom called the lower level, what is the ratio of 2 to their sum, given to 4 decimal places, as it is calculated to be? 0.0678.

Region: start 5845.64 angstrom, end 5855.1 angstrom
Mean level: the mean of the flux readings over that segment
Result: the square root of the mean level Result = 3.85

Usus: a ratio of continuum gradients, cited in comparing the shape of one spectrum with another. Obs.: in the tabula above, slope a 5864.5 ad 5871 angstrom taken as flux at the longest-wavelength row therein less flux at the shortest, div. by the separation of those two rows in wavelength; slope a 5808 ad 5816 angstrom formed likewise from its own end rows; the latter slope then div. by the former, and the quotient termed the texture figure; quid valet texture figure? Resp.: 1.3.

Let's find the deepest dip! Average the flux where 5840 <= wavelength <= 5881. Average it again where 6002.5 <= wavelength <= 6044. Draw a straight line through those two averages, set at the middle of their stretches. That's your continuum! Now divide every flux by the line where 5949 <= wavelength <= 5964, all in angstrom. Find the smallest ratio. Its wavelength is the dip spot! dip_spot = 5957.75 angstrom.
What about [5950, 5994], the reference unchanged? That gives 5978.37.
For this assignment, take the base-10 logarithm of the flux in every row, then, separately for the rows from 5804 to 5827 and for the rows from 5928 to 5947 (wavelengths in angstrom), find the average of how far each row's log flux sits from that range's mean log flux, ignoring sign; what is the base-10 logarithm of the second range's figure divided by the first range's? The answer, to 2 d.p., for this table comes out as -0.34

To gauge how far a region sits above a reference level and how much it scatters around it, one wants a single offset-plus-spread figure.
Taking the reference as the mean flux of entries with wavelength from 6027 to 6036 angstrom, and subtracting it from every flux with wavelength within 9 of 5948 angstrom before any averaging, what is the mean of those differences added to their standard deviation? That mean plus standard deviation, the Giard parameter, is 1.4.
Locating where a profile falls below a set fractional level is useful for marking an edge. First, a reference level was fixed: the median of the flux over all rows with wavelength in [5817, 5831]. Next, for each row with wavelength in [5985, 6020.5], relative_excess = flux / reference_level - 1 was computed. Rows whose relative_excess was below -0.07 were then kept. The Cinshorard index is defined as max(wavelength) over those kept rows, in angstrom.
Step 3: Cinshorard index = 6018.42 angstrom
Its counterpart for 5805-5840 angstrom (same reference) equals 5828.84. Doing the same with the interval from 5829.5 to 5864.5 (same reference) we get 5863.85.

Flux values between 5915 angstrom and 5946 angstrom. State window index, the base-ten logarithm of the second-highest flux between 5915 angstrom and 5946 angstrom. 1.23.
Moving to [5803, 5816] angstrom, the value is 1.23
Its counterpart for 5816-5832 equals 1.27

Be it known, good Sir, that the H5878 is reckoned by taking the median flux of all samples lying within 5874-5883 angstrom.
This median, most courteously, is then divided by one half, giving 29.8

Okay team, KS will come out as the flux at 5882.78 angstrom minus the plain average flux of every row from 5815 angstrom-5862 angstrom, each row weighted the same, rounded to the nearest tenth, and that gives -0.3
